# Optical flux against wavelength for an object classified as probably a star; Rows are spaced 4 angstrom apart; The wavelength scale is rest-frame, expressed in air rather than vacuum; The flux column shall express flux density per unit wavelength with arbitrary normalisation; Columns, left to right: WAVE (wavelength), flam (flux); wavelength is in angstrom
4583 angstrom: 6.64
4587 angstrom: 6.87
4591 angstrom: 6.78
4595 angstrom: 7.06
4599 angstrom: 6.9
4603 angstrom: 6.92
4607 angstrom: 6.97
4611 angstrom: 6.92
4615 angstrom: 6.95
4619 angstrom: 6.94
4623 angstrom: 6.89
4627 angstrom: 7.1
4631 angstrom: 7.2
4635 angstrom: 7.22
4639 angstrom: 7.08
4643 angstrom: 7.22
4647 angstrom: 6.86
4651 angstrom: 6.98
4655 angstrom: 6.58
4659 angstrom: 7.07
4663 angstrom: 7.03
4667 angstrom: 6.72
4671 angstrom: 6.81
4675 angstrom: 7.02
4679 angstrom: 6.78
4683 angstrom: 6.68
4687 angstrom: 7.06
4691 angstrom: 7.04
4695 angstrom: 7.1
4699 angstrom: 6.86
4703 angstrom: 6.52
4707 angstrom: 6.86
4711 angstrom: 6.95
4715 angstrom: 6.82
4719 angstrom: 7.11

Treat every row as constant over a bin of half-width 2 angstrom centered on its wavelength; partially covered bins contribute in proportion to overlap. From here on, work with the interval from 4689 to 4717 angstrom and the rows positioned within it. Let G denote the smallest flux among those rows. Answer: 6.52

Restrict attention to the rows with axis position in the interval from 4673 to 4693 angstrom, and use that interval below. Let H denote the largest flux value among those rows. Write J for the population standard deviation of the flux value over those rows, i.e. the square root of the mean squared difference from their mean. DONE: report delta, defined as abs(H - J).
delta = 6.90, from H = 7.06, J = 0.16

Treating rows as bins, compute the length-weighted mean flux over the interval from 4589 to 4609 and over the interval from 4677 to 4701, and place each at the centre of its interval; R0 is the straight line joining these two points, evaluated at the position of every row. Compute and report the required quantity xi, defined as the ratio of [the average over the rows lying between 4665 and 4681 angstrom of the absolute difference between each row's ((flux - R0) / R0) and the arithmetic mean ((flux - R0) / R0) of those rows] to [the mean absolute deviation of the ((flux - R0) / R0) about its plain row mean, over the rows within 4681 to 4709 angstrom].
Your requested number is 0.6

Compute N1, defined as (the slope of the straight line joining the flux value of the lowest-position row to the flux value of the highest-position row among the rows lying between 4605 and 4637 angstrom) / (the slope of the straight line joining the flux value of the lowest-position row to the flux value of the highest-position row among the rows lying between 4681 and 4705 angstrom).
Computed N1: -1.1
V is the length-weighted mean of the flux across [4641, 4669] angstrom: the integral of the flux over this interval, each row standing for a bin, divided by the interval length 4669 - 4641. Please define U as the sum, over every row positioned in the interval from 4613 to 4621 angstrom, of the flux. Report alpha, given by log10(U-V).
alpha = 0.8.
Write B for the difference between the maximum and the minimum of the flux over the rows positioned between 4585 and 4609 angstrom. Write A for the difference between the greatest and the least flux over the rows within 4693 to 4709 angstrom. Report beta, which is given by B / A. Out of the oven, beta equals 0.5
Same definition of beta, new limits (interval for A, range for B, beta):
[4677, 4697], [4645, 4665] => 1.2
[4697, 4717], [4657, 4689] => 0.9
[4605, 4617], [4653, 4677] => 9.8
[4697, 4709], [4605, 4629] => 0.6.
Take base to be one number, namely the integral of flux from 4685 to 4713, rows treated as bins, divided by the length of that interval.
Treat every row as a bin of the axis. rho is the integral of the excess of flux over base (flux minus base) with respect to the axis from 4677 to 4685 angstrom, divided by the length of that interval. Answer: -0.18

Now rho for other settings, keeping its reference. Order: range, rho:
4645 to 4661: -0.04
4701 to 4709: -0.22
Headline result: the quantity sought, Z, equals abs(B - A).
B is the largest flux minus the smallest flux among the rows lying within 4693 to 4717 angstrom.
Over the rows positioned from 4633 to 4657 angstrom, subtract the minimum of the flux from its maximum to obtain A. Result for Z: 0.06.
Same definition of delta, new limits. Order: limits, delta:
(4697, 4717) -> 6.80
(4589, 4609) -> 6.97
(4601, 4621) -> 6.95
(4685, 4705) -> 6.89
